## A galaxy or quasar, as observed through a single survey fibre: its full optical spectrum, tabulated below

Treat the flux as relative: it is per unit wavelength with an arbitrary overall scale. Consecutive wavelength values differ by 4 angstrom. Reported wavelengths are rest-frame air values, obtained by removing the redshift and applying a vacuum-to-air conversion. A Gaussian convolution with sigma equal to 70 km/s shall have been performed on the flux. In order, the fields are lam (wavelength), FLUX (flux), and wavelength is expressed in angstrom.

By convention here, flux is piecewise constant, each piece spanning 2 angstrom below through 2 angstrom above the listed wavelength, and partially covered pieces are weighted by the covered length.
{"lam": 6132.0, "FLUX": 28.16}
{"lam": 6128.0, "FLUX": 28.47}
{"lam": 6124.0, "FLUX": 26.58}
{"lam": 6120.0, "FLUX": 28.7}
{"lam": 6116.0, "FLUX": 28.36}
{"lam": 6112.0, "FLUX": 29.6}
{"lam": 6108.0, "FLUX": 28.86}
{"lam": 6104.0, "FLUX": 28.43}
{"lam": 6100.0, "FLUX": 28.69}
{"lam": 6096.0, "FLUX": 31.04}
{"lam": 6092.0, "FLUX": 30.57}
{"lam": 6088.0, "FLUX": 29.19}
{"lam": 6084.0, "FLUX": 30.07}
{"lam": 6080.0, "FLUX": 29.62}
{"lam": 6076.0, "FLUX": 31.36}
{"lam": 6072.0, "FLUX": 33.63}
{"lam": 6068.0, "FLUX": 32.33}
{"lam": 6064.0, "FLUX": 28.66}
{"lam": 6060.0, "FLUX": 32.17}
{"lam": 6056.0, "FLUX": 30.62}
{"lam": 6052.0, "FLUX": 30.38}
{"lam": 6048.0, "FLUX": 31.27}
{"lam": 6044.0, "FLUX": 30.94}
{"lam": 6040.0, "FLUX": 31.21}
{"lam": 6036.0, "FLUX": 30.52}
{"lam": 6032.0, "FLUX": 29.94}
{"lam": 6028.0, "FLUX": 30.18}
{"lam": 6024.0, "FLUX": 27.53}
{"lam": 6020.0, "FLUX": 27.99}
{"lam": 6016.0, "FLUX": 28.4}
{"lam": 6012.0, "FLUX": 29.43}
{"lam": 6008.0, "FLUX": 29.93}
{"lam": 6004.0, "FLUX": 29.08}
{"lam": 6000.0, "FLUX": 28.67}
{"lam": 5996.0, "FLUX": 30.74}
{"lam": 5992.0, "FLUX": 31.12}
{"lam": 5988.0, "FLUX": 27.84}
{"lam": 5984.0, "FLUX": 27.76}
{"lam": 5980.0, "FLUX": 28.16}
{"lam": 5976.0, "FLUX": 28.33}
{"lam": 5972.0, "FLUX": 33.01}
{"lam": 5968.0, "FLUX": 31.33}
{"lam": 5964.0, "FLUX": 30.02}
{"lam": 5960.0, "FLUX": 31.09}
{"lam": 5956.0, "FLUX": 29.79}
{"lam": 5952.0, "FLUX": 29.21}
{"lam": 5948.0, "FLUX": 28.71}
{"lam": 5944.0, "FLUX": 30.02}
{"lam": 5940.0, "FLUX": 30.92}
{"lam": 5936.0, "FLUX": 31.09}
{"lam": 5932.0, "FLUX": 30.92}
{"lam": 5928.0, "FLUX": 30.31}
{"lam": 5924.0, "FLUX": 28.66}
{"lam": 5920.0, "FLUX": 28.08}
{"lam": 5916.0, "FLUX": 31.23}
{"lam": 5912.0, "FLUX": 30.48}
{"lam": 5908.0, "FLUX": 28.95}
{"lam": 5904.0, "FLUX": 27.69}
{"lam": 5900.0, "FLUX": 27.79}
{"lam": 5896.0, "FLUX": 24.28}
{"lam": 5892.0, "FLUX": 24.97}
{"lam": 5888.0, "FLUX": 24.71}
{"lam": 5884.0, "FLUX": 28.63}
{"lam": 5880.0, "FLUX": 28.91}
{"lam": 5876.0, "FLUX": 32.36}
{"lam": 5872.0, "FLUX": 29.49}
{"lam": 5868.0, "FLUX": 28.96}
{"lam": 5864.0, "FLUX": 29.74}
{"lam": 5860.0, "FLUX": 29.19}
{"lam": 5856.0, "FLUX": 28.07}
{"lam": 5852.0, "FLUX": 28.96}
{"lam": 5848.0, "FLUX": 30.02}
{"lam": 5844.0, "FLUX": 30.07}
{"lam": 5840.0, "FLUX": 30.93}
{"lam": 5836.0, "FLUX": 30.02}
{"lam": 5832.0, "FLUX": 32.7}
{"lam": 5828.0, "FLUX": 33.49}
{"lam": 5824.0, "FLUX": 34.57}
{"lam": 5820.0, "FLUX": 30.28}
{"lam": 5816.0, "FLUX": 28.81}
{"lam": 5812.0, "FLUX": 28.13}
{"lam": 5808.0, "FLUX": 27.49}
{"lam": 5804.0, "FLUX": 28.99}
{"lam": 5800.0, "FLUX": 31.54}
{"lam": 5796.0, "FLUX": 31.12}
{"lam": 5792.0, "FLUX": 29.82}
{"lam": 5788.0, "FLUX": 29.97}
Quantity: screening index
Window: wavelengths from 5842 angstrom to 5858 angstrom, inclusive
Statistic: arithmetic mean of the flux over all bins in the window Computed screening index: 29.3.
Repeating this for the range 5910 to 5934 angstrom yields 29.9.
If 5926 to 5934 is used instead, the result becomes 30.6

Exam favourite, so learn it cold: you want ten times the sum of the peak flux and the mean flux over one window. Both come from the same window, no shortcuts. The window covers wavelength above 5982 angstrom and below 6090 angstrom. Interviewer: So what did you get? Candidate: 637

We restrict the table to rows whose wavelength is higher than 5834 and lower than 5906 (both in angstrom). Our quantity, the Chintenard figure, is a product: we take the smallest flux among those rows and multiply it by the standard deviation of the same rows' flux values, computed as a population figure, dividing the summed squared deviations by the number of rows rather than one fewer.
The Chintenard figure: 50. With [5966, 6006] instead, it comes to 48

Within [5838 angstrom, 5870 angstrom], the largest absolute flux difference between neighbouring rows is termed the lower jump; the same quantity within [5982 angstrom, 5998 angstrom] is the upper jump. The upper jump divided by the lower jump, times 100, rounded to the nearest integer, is 293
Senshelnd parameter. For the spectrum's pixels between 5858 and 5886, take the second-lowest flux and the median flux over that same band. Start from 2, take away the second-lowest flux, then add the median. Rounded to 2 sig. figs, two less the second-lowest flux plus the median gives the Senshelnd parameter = 2.3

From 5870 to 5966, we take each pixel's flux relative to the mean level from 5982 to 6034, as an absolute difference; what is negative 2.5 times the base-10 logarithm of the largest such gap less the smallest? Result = -1.69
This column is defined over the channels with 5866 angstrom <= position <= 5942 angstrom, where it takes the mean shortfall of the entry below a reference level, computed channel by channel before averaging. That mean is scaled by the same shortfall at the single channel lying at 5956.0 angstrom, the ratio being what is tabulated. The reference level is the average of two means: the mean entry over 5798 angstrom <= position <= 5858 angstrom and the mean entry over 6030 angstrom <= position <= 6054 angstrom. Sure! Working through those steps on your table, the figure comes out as 2.3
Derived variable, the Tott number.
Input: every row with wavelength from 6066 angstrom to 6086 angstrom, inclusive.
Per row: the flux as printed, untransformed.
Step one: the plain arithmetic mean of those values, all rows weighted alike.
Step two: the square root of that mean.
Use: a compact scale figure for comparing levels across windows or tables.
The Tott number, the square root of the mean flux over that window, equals 5.60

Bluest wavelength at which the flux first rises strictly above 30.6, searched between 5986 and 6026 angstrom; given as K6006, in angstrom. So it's 5992.0 angstrom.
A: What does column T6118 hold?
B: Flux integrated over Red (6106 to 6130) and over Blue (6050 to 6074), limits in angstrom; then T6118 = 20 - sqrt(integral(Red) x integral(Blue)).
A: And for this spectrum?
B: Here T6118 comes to -696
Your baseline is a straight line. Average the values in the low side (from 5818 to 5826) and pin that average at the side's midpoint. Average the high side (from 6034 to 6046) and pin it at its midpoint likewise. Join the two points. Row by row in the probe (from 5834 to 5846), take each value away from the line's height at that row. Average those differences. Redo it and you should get 2.0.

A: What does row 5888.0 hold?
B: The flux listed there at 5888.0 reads 24.71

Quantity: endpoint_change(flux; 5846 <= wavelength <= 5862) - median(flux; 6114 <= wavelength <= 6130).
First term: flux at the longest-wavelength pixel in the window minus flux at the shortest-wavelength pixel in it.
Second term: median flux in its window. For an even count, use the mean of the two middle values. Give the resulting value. -29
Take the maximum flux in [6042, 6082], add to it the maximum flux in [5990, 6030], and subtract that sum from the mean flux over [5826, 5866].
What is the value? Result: -34.4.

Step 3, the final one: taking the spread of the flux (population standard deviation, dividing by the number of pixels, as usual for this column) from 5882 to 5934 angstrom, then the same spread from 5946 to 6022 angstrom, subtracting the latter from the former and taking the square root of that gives 0.92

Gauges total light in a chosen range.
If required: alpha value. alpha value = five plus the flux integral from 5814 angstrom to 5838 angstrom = 764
